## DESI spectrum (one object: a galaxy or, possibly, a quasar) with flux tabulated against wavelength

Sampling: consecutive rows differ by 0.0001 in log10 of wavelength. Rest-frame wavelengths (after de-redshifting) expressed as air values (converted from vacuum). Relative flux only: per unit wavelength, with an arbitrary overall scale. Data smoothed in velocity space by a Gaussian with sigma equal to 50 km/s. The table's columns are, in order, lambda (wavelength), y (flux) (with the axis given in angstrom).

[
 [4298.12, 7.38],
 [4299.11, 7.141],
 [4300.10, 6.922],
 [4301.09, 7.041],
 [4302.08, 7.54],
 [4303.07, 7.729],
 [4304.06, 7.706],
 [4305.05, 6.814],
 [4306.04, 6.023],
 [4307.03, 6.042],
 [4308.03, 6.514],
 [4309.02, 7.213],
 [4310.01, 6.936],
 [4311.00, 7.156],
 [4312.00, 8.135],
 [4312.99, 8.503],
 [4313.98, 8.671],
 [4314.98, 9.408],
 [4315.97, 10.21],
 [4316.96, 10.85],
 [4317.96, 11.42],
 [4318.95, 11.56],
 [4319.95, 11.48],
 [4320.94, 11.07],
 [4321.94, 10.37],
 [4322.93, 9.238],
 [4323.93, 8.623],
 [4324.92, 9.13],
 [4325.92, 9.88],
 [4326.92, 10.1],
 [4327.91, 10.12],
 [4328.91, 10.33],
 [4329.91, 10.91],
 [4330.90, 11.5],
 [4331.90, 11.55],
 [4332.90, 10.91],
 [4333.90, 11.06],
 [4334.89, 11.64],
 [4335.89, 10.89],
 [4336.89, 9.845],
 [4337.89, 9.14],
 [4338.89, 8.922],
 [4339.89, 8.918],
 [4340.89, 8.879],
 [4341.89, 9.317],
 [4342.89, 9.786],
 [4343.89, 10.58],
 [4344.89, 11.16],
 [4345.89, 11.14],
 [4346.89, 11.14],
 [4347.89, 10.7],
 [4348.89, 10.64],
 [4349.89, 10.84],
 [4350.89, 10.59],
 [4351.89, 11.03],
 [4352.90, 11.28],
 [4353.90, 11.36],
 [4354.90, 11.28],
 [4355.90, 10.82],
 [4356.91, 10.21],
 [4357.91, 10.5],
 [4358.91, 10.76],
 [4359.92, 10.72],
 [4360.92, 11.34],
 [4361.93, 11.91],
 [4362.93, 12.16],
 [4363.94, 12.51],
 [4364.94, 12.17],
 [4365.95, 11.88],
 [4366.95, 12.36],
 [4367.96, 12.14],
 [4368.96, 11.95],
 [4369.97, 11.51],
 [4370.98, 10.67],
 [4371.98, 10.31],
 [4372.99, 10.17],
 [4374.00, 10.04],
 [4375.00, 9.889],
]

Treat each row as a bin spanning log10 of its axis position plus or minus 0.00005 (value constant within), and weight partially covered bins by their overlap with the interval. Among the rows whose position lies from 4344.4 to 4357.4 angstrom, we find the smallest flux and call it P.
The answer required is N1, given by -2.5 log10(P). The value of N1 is -2.5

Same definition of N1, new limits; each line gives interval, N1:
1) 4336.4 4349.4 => -2.4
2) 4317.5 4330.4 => -2.3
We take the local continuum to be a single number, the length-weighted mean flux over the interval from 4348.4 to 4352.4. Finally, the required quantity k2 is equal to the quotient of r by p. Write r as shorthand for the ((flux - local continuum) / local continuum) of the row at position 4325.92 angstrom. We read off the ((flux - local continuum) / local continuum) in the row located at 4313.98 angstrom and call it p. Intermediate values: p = -0.19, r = -0.08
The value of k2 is 0.4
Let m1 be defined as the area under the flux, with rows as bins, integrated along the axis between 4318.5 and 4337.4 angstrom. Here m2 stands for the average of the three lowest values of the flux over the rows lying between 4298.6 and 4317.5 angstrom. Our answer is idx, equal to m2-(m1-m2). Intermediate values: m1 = 199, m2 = 6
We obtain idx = -187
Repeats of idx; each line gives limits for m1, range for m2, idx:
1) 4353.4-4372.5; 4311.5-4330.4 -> -201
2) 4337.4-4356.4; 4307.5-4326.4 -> -184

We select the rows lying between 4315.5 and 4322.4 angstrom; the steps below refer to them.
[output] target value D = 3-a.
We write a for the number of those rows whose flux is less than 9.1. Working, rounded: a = 0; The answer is 3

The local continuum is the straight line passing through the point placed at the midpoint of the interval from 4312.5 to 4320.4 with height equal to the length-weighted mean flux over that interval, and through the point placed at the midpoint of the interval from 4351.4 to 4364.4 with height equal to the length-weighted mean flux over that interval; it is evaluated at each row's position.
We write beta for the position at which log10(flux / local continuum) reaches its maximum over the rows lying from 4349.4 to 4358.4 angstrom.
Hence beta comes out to 4353.90 angstrom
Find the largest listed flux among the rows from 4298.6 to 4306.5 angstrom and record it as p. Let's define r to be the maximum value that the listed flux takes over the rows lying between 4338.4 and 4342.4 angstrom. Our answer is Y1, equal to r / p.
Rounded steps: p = 7.729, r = 9.317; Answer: 1.21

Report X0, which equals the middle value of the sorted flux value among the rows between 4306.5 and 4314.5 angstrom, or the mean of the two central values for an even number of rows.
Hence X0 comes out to 7.2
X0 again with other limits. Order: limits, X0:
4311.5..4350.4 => 10.4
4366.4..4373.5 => 11.5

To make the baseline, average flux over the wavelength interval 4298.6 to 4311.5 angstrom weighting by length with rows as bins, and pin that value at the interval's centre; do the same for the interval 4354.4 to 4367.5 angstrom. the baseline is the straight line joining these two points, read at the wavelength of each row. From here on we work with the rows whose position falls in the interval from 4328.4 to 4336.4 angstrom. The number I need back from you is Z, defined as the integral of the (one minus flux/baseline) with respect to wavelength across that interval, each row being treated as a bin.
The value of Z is -1.7 angstrom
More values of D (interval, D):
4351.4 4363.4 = 3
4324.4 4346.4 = 0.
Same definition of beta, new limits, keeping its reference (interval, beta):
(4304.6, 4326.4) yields 4318.95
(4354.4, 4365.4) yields 4363.94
